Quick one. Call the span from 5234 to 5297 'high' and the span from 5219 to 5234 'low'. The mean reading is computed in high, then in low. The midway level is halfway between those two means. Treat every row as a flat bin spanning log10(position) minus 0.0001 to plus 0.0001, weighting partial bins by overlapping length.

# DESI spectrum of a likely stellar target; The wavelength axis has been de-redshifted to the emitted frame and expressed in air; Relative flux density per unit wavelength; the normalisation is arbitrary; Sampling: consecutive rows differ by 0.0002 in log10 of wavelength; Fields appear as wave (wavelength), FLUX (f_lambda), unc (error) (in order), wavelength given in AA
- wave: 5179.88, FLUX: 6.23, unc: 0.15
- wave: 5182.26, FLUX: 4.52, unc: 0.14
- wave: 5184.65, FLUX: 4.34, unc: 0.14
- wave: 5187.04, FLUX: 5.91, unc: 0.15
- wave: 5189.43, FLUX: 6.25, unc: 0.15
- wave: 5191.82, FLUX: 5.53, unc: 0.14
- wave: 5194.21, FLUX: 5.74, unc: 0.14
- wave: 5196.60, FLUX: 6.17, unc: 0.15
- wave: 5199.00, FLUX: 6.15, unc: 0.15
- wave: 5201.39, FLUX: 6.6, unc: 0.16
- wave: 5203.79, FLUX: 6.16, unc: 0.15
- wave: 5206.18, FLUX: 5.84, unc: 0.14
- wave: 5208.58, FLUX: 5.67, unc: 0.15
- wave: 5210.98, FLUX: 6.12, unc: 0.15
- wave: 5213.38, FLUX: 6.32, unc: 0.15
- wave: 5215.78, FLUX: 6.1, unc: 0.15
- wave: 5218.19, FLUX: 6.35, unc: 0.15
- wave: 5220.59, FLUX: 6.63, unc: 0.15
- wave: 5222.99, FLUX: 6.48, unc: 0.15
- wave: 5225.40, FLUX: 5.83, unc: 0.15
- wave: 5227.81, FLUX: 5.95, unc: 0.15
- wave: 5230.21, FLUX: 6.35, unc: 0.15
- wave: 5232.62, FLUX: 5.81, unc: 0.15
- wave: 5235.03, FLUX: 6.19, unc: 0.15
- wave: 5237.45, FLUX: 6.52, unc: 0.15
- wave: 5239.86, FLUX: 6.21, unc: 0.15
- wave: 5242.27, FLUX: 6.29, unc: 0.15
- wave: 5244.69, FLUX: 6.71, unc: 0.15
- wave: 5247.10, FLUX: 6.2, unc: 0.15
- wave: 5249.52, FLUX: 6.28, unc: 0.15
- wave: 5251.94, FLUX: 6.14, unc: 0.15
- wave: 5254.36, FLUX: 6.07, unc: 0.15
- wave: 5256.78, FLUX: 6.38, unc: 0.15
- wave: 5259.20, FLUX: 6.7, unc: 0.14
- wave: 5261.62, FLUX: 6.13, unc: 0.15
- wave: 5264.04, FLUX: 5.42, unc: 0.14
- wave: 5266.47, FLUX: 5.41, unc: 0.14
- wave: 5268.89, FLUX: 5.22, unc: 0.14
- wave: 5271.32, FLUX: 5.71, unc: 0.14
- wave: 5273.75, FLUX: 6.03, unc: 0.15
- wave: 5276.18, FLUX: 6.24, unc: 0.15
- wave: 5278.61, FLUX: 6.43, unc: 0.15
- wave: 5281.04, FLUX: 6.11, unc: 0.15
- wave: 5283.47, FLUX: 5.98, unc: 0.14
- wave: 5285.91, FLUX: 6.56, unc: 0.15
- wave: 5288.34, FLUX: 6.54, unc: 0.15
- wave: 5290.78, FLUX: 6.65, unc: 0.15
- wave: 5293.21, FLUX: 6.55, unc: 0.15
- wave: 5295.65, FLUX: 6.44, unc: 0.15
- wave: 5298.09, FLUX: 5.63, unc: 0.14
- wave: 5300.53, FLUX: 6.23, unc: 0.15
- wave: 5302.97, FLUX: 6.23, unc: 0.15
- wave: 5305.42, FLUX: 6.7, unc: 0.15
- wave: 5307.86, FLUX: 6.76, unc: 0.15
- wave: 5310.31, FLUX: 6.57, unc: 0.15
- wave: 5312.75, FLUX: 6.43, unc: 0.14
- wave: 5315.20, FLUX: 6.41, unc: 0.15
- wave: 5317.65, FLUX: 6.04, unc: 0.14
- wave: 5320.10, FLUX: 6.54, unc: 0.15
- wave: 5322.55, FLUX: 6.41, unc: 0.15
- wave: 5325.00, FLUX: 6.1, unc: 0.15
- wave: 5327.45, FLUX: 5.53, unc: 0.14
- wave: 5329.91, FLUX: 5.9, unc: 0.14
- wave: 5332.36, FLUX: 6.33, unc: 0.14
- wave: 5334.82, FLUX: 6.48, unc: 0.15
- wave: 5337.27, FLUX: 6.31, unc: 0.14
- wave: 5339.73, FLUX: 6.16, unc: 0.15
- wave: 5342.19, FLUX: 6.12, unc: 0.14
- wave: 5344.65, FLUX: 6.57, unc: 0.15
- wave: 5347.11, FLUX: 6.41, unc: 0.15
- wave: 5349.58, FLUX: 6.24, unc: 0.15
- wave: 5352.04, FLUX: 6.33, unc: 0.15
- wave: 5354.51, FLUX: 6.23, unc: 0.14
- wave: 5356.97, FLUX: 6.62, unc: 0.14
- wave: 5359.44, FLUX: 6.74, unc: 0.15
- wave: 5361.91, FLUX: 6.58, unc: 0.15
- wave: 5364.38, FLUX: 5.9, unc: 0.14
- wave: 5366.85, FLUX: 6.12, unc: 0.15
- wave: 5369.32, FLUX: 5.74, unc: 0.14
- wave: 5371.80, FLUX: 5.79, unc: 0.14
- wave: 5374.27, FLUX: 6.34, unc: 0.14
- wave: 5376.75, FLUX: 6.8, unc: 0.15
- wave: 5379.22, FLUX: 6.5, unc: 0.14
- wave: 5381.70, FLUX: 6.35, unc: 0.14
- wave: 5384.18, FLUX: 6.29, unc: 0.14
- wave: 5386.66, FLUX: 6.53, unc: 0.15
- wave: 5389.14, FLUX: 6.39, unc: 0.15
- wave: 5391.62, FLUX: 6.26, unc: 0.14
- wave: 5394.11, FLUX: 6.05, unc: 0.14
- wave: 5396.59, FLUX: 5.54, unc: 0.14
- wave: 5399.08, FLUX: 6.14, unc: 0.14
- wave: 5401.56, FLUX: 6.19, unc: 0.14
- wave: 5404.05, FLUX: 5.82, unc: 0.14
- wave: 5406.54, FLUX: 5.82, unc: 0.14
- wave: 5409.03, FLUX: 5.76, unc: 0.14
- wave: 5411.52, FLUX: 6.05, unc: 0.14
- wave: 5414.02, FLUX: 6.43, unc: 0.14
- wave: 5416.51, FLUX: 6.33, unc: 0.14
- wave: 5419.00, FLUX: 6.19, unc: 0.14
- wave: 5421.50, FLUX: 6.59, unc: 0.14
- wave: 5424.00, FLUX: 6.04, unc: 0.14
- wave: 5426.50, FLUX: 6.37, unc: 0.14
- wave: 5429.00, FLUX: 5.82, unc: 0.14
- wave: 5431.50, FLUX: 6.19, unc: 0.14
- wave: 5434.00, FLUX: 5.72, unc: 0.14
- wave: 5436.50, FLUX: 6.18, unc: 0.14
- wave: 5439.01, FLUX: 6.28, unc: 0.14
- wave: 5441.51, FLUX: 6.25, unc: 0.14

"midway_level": 6.19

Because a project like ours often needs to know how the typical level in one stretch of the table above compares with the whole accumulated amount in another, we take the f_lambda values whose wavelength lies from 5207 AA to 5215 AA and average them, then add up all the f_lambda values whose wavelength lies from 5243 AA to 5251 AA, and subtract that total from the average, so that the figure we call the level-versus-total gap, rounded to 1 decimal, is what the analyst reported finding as -13.2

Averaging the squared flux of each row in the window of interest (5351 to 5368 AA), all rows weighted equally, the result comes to 40.5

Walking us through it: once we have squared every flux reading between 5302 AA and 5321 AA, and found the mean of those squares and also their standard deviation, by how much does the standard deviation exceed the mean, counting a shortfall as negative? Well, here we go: -39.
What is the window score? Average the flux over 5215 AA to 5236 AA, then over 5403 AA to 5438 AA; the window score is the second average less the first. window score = -0.1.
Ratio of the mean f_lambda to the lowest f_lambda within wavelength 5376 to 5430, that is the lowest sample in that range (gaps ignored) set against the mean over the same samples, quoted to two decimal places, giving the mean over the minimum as 1.12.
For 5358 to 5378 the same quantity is 1.09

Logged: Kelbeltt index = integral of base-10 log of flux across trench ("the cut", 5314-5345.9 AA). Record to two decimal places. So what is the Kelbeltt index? 25.32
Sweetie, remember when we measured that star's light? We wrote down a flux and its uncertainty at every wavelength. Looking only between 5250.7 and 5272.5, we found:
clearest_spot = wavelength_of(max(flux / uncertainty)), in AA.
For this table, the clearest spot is 5259.20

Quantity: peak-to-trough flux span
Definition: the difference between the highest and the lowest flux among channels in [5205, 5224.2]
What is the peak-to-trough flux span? 1.0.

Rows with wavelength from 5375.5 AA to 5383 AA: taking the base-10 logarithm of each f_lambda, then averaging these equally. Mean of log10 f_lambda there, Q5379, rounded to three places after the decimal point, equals 0.816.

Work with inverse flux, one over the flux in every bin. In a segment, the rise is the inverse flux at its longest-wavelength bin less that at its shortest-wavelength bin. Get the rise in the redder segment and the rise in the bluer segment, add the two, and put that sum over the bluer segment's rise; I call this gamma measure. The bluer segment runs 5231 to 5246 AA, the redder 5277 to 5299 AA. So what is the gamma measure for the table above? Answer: 0.0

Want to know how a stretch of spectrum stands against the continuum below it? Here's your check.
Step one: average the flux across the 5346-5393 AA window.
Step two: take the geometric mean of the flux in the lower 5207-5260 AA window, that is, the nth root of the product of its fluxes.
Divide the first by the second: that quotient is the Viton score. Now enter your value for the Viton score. 1.01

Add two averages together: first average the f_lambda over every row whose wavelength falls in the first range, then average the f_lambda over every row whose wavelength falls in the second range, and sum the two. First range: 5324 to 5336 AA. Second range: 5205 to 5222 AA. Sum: 12.2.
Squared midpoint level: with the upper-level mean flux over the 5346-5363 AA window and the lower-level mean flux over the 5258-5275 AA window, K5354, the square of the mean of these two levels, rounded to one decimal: 37.5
